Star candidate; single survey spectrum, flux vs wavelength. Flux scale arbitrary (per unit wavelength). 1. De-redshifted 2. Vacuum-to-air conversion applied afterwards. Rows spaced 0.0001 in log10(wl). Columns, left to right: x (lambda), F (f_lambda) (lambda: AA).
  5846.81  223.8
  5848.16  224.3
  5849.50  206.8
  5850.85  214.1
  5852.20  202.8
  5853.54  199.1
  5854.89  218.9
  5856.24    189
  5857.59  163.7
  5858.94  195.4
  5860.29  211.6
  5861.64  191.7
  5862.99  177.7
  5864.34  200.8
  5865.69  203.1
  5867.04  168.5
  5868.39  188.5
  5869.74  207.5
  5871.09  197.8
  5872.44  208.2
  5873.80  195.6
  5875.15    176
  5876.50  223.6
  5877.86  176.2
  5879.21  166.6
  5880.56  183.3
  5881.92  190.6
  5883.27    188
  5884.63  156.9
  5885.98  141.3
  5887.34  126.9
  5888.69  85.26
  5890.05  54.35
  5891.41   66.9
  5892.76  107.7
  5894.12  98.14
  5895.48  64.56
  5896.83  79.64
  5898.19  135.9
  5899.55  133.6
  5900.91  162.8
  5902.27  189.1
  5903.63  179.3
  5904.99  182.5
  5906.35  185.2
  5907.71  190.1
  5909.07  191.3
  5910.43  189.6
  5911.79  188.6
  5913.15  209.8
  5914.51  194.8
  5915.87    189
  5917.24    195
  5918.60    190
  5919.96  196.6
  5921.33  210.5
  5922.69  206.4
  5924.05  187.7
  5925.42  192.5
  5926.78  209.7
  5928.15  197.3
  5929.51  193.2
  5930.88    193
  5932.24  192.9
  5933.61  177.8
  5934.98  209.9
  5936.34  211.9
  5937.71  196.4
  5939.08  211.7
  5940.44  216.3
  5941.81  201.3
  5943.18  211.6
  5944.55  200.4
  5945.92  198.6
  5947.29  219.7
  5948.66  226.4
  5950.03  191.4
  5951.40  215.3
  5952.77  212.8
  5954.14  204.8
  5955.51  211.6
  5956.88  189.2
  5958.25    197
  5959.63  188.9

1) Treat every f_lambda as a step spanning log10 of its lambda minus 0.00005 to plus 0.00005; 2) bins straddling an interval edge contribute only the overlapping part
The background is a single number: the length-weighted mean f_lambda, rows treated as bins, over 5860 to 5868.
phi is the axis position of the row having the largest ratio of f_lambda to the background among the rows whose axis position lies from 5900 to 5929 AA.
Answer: 5921.33 AA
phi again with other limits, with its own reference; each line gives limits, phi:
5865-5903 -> 5876.50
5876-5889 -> 5876.50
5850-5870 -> 5854.89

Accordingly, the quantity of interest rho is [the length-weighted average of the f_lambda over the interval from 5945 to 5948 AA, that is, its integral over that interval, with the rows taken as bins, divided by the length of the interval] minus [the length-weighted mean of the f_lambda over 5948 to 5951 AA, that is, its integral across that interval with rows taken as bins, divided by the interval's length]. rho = -1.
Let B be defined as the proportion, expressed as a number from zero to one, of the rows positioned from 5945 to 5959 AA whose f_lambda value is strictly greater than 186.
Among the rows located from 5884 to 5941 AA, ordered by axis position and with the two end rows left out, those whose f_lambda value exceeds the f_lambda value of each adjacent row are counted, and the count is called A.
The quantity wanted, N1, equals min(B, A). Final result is 1.00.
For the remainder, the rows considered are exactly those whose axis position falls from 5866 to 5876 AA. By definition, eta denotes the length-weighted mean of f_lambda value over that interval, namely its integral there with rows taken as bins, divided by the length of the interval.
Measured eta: 193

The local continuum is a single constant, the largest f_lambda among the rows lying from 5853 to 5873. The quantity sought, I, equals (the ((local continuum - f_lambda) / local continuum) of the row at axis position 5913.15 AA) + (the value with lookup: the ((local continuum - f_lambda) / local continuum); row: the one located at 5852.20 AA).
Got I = 0.12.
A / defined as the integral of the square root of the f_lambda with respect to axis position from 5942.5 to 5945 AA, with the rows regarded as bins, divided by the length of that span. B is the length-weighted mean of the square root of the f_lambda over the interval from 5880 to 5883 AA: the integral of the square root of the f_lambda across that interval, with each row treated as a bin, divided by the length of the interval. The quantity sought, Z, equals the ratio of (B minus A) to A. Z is -0.05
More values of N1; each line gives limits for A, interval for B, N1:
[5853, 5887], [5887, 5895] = 0.00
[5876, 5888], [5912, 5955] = 0.97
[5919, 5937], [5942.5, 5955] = 1.00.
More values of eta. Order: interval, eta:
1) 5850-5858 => 199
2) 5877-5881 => 177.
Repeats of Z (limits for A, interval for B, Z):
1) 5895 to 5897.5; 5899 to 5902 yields 0.45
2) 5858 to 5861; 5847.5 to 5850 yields 0.04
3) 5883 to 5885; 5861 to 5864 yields 0.05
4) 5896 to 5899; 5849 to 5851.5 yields 0.42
